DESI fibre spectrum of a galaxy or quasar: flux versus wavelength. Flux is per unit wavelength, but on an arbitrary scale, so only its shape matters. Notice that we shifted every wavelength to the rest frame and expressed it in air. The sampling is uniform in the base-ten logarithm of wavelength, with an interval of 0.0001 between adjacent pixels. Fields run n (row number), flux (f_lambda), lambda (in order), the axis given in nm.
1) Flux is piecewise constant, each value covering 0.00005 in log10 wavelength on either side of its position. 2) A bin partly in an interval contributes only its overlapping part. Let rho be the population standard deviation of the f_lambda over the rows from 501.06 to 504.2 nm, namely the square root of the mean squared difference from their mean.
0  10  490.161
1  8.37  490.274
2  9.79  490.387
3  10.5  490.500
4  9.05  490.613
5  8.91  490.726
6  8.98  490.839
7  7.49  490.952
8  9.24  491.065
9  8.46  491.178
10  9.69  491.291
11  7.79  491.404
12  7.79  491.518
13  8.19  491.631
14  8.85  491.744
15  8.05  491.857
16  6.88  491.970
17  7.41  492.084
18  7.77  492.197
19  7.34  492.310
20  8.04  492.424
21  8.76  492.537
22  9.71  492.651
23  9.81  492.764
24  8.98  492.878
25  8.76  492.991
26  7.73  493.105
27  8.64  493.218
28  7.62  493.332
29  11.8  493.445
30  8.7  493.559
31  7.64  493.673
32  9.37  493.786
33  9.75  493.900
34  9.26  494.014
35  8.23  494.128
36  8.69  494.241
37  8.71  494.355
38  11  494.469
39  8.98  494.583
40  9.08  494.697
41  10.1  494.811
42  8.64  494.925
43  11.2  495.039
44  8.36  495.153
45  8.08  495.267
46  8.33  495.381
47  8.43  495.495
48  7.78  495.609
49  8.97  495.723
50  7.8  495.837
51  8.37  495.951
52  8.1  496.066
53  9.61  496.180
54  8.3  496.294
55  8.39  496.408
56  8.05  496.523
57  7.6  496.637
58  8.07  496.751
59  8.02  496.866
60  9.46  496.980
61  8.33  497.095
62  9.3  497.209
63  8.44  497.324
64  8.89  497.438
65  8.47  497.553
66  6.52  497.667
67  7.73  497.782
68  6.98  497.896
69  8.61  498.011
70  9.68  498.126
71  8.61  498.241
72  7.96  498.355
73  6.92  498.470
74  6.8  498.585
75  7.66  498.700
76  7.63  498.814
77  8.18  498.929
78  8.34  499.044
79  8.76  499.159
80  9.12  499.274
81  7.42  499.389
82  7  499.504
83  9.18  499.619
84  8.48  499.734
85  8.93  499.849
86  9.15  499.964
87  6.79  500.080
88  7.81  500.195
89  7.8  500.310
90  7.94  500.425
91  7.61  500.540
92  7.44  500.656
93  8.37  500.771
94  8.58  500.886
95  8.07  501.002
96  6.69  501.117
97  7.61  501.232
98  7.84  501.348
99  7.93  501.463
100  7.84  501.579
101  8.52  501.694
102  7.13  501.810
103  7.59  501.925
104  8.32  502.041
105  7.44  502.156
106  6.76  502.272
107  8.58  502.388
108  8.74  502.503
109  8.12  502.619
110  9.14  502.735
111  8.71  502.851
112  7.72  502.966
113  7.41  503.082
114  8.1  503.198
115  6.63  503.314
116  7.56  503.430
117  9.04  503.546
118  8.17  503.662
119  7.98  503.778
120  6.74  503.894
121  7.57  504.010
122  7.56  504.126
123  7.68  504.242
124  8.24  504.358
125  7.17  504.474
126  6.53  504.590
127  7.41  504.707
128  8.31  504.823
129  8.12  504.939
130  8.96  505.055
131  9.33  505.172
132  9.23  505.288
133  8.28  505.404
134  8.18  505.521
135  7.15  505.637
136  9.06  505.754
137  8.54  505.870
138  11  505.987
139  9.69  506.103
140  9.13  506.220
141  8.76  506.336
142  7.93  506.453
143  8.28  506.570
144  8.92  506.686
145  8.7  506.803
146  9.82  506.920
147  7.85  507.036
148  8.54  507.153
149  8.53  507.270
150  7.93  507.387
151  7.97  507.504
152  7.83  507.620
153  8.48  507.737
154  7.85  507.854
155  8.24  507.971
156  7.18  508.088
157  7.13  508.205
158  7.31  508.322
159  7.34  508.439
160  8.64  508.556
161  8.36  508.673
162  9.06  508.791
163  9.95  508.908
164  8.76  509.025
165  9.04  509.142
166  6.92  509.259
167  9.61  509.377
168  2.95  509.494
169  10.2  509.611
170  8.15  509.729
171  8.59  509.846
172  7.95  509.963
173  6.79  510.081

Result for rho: 0.68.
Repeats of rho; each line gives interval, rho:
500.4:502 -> 0.50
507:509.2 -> 0.71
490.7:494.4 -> 0.96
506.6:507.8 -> 0.58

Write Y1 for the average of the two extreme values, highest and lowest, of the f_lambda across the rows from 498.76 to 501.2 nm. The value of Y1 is 7.9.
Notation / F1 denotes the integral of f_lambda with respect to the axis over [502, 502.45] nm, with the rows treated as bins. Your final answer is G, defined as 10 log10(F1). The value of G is 5.4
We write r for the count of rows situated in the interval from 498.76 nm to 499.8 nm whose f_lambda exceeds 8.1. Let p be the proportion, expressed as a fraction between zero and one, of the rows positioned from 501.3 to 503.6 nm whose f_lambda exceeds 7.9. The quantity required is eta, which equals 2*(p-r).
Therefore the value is -11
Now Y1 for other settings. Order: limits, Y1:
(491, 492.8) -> 8.3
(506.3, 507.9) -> 8.8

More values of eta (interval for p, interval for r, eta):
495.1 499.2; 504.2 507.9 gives -41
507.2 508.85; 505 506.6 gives -23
